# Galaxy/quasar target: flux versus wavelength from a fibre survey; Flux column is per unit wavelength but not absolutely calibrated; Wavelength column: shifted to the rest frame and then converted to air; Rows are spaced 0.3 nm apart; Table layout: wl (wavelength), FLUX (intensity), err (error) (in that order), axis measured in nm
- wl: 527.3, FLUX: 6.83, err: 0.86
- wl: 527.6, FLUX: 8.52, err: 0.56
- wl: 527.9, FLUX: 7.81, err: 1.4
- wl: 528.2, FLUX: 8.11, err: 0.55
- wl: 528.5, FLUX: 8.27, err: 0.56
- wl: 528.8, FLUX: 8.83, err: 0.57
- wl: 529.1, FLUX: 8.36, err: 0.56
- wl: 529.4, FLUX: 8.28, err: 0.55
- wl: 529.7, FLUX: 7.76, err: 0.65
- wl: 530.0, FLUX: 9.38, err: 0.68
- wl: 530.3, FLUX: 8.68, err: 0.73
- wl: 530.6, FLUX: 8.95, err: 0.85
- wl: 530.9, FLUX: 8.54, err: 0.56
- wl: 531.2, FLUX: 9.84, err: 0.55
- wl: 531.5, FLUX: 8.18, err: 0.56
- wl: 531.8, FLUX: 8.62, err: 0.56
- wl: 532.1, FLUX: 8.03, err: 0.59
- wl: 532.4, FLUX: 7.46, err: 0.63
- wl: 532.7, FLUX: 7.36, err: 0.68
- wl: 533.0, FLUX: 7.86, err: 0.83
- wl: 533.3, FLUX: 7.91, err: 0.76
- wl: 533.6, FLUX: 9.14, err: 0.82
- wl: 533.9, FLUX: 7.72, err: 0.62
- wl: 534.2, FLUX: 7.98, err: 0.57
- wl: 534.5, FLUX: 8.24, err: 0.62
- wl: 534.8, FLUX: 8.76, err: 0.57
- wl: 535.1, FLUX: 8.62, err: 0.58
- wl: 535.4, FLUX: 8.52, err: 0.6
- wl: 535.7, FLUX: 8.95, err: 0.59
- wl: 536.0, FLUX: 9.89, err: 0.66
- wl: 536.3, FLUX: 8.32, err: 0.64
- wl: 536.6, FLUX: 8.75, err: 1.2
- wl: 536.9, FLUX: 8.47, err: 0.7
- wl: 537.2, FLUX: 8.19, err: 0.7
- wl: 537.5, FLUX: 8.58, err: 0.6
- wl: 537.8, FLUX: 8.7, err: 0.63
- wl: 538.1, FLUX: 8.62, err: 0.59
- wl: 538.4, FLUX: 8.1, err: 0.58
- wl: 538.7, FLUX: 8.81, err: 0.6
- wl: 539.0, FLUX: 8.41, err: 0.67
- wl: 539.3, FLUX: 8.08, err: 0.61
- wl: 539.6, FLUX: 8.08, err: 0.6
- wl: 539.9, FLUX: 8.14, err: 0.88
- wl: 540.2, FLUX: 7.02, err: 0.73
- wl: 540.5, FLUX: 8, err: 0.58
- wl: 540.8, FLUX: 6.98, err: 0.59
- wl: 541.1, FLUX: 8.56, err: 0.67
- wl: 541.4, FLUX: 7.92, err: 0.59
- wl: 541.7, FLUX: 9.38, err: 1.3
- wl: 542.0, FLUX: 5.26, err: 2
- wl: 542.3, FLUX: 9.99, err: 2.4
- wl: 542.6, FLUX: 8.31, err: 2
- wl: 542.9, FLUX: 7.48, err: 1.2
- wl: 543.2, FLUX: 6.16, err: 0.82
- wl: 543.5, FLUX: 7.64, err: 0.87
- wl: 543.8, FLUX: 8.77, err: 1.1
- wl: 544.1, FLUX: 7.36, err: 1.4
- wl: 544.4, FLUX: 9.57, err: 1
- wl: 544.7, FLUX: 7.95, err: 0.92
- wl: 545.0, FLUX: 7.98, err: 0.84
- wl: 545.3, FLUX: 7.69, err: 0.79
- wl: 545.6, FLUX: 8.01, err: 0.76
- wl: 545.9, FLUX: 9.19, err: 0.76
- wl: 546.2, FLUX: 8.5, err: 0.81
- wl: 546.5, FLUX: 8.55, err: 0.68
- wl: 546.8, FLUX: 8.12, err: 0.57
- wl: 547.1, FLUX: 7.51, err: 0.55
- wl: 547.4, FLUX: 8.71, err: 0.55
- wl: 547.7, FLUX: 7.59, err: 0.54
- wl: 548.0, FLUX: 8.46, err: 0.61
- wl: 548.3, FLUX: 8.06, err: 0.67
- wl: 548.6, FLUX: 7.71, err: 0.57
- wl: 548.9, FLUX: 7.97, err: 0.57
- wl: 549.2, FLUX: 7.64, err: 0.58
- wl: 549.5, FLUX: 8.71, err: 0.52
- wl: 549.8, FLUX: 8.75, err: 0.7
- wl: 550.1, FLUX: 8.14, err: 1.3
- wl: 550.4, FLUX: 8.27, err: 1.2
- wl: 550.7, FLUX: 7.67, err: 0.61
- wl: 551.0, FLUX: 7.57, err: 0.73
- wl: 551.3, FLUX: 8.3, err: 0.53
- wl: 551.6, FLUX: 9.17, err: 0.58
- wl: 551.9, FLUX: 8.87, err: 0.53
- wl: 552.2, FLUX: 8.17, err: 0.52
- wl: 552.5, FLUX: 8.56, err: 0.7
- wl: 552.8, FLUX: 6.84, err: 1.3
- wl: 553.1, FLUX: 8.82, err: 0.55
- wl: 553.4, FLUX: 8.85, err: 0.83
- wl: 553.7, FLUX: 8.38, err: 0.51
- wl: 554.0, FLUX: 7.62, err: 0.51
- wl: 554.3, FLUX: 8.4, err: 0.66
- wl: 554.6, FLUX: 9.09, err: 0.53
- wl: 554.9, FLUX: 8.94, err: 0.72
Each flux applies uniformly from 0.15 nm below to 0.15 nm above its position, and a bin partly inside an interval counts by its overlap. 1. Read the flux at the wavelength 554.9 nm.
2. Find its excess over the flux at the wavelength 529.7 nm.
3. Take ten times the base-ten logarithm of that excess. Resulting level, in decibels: 0.7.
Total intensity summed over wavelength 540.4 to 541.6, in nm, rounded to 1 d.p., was 31.5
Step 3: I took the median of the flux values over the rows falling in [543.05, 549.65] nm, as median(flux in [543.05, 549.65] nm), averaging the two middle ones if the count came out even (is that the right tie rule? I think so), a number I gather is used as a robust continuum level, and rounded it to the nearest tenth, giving 8.0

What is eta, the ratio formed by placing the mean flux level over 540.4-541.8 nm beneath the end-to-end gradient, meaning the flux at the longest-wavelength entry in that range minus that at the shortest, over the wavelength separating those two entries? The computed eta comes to 0.14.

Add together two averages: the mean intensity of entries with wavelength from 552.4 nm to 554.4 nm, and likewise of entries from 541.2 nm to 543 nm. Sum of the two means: 16.3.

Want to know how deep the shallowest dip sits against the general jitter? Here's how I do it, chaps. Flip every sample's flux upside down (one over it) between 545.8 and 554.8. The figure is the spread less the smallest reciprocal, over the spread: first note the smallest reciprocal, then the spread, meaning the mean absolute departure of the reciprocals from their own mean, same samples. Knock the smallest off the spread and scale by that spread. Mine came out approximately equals -15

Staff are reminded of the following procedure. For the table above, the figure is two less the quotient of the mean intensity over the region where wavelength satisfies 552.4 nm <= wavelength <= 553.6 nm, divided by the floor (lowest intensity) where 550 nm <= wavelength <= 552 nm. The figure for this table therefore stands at 0.91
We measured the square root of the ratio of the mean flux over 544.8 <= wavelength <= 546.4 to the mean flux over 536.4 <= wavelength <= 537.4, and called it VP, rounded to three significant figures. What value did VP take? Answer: 0.988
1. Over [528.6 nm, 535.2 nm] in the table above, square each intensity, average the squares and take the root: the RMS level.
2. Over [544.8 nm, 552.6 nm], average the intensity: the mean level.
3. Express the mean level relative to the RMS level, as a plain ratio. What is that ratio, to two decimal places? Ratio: 0.98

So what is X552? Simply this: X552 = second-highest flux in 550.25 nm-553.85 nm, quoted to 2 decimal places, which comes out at 8.87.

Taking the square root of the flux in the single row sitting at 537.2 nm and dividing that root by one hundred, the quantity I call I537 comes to 0.0286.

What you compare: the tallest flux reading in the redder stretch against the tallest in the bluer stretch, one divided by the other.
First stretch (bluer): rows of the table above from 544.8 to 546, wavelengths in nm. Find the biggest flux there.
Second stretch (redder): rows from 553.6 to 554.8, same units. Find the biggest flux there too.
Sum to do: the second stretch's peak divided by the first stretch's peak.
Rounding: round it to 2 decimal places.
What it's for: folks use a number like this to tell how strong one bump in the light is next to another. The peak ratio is 0.99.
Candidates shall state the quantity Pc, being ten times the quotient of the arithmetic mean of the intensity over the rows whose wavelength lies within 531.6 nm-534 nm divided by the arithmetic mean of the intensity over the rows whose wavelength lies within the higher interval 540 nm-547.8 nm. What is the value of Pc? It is 10.0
